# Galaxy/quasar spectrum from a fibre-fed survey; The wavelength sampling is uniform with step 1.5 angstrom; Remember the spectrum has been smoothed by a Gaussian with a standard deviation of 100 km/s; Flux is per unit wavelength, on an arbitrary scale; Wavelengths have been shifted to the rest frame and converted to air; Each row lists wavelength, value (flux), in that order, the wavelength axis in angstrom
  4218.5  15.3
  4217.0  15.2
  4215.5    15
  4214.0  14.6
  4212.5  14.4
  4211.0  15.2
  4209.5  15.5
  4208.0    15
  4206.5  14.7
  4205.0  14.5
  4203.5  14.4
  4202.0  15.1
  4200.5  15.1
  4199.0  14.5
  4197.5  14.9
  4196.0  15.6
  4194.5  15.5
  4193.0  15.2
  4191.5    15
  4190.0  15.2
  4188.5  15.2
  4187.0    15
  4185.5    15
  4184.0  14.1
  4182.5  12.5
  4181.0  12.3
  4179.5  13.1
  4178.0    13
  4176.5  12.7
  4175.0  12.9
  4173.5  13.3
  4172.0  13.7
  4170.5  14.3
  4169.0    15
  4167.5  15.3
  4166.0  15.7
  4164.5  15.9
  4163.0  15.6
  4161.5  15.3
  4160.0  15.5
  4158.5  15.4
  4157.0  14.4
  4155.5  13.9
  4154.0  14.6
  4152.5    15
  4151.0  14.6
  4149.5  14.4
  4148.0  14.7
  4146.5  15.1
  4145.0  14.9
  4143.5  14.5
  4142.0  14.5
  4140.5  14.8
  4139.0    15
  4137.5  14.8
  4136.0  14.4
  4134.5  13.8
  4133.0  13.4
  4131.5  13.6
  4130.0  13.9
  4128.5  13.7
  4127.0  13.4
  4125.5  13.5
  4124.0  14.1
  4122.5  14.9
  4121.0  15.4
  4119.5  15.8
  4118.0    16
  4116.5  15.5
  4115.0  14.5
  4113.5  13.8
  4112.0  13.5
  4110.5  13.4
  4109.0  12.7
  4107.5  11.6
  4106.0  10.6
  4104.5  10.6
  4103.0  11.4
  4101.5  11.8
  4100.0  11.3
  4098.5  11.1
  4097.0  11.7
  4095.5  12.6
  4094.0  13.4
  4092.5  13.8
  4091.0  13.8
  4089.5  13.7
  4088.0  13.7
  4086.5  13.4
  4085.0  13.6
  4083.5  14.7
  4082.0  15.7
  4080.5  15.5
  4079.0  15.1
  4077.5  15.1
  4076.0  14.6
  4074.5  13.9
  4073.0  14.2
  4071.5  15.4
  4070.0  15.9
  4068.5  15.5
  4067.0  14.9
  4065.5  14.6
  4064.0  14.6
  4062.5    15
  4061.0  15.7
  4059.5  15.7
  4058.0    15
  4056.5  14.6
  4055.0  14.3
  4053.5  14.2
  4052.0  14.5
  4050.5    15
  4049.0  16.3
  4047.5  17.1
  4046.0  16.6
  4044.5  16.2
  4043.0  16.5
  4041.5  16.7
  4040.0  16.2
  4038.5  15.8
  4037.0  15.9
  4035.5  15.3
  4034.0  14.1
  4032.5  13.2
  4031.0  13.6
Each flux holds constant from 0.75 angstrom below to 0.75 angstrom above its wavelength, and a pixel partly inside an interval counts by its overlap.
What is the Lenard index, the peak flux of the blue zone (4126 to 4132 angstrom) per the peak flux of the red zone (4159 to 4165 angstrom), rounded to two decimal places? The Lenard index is 0.87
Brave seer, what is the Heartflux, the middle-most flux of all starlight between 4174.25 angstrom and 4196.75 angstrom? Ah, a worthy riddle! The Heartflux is 15.00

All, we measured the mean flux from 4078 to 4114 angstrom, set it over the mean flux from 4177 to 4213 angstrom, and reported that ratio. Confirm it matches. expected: 0.89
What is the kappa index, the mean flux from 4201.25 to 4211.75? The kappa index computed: 14.9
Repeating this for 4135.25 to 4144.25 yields 14.7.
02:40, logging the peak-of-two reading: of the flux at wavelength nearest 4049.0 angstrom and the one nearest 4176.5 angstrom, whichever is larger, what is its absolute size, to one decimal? 16.3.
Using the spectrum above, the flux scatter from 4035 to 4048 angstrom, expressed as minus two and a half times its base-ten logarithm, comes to 0.7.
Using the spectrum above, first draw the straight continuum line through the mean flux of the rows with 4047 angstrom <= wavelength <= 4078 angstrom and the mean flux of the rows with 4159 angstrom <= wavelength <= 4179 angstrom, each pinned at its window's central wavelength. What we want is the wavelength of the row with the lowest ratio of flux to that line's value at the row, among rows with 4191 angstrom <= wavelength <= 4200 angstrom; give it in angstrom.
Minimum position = 4199.0 angstrom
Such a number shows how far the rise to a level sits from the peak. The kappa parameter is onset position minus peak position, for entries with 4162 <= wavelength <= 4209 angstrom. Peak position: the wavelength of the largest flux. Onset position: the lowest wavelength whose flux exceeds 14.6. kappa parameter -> -1.5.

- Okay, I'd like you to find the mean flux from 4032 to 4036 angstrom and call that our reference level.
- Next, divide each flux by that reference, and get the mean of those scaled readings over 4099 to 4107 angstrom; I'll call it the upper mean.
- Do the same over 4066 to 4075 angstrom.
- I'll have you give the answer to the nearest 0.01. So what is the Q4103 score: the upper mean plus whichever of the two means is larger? 1.84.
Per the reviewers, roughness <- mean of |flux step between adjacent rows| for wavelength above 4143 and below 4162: 0.400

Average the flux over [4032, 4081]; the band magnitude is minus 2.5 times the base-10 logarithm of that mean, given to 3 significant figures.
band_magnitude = -2.96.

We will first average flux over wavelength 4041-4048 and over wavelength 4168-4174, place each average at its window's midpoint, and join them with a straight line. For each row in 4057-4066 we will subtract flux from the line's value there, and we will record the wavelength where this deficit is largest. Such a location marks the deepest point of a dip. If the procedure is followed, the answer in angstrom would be 4064.0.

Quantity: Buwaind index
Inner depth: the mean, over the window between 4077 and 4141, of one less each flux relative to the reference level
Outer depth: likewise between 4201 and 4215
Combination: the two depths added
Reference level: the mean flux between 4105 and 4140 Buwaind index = -0.04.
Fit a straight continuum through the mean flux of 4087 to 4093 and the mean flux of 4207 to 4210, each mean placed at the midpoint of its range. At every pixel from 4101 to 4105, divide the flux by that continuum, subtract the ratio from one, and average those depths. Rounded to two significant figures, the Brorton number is 0.19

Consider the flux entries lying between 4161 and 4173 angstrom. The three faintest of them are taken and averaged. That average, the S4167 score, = 14.3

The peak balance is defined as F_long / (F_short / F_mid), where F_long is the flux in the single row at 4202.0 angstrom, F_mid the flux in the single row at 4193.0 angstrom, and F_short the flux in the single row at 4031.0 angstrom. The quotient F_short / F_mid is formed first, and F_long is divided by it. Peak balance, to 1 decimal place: 16.9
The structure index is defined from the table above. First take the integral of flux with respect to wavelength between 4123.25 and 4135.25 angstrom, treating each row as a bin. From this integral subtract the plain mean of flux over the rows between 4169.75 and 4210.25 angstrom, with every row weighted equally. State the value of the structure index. 150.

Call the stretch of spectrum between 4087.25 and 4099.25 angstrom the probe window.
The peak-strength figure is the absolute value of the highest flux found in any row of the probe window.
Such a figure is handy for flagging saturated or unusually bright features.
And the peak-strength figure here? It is 13.8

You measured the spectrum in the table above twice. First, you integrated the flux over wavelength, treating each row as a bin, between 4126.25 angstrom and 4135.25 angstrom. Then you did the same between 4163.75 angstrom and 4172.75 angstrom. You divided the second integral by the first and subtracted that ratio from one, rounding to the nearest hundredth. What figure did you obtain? -0.10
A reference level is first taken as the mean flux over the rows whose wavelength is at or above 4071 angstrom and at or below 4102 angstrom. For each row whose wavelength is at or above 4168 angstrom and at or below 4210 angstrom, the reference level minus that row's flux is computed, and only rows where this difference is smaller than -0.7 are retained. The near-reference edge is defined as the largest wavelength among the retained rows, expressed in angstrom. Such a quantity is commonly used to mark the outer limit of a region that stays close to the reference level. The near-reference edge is 4209.5 angstrom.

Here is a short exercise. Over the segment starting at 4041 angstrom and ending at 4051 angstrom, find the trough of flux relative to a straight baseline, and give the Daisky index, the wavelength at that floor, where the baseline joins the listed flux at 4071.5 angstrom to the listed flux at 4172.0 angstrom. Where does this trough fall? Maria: 4050.5 angstrom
